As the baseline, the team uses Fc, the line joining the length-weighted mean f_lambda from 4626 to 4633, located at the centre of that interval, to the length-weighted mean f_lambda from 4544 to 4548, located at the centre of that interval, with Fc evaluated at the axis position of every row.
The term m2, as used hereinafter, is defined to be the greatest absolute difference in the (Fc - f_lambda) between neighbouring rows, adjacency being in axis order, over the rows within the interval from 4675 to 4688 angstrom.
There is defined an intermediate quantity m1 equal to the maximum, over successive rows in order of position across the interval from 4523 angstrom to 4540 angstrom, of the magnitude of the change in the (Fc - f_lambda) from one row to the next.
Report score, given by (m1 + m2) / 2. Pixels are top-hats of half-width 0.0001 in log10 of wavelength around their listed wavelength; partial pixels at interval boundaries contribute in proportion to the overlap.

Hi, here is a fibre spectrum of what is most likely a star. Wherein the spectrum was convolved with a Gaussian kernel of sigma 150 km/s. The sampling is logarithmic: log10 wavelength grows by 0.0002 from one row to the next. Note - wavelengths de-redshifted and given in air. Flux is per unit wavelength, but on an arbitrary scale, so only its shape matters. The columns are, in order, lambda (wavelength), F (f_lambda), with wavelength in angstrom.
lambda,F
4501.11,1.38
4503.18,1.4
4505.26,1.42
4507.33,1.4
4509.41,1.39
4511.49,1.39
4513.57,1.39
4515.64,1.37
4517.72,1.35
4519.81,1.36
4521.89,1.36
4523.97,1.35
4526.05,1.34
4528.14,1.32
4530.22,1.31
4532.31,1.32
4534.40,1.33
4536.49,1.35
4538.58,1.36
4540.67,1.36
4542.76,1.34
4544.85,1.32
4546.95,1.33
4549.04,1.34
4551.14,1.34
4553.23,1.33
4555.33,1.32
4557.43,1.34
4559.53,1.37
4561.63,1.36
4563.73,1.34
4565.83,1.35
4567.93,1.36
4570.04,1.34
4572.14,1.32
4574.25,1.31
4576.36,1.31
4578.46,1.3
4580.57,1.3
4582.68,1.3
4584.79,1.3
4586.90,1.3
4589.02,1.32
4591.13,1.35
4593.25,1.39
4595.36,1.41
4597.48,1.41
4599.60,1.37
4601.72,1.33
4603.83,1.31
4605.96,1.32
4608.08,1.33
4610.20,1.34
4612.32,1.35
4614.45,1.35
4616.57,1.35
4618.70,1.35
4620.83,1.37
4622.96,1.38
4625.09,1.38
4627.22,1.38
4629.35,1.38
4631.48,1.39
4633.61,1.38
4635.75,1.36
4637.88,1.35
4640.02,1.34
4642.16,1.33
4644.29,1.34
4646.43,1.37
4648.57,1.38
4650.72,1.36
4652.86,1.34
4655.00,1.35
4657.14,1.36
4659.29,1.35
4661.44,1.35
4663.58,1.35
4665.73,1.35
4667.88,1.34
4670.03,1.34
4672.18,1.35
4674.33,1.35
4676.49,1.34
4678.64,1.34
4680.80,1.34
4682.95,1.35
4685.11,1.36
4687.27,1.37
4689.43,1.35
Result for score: 0.015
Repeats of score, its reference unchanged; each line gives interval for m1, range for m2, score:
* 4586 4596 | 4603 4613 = 0.023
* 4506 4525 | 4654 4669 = 0.017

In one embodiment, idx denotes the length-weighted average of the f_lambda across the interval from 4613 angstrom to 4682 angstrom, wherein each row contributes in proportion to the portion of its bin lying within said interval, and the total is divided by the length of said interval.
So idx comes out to 1.356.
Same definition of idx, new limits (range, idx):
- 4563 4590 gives 1.319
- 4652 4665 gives 1.351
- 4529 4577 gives 1.337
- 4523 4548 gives 1.336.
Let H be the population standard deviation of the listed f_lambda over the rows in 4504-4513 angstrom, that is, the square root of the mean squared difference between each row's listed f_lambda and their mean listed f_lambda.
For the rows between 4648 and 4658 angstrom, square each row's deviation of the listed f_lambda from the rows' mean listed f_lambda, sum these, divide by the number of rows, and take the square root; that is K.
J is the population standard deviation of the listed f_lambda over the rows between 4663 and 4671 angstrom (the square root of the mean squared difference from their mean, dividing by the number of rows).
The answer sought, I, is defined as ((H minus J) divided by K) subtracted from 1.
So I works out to 0.5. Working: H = 0.0122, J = 0.005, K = 0.013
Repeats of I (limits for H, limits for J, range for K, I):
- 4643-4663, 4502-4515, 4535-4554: 0.9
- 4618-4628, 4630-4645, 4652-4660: 2.3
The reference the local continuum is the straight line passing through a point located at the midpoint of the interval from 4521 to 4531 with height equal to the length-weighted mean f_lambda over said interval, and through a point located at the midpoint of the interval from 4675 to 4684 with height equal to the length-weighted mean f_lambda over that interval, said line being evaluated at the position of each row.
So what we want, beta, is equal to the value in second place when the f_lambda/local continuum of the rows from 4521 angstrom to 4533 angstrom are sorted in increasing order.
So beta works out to 0.987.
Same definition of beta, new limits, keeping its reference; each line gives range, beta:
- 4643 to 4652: 1.014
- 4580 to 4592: 0.971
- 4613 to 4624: 1.007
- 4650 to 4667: 1.006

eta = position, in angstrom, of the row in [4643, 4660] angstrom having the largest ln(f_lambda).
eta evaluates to 4648.57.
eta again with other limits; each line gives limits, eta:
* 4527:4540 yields 4538.58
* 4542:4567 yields 4559.53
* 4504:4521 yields 4505.26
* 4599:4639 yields 4631.48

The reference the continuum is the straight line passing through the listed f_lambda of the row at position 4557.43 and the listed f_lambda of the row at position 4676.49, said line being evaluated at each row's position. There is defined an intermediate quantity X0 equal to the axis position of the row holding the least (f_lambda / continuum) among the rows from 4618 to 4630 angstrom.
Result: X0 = 4618.70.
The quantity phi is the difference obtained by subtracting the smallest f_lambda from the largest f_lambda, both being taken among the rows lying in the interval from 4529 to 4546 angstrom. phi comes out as 0.050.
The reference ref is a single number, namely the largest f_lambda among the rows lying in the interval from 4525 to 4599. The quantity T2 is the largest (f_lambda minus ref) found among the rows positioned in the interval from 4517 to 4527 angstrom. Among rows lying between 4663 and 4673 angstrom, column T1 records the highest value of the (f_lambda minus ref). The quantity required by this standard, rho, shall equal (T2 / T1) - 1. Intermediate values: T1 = -0.060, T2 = -0.050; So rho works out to -0.2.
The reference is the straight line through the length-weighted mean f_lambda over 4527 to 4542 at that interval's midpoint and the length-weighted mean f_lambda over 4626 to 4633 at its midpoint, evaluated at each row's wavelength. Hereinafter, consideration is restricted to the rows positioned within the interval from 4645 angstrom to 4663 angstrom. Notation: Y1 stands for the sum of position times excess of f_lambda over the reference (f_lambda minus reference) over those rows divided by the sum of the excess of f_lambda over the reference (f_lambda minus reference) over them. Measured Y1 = 4655.2 angstrom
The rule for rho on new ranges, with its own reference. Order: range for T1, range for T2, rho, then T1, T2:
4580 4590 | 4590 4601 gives -1.0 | -0.090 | 0.000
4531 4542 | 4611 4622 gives -0.2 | -0.050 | -0.040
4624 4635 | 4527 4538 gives 2.0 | -0.020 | -0.060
